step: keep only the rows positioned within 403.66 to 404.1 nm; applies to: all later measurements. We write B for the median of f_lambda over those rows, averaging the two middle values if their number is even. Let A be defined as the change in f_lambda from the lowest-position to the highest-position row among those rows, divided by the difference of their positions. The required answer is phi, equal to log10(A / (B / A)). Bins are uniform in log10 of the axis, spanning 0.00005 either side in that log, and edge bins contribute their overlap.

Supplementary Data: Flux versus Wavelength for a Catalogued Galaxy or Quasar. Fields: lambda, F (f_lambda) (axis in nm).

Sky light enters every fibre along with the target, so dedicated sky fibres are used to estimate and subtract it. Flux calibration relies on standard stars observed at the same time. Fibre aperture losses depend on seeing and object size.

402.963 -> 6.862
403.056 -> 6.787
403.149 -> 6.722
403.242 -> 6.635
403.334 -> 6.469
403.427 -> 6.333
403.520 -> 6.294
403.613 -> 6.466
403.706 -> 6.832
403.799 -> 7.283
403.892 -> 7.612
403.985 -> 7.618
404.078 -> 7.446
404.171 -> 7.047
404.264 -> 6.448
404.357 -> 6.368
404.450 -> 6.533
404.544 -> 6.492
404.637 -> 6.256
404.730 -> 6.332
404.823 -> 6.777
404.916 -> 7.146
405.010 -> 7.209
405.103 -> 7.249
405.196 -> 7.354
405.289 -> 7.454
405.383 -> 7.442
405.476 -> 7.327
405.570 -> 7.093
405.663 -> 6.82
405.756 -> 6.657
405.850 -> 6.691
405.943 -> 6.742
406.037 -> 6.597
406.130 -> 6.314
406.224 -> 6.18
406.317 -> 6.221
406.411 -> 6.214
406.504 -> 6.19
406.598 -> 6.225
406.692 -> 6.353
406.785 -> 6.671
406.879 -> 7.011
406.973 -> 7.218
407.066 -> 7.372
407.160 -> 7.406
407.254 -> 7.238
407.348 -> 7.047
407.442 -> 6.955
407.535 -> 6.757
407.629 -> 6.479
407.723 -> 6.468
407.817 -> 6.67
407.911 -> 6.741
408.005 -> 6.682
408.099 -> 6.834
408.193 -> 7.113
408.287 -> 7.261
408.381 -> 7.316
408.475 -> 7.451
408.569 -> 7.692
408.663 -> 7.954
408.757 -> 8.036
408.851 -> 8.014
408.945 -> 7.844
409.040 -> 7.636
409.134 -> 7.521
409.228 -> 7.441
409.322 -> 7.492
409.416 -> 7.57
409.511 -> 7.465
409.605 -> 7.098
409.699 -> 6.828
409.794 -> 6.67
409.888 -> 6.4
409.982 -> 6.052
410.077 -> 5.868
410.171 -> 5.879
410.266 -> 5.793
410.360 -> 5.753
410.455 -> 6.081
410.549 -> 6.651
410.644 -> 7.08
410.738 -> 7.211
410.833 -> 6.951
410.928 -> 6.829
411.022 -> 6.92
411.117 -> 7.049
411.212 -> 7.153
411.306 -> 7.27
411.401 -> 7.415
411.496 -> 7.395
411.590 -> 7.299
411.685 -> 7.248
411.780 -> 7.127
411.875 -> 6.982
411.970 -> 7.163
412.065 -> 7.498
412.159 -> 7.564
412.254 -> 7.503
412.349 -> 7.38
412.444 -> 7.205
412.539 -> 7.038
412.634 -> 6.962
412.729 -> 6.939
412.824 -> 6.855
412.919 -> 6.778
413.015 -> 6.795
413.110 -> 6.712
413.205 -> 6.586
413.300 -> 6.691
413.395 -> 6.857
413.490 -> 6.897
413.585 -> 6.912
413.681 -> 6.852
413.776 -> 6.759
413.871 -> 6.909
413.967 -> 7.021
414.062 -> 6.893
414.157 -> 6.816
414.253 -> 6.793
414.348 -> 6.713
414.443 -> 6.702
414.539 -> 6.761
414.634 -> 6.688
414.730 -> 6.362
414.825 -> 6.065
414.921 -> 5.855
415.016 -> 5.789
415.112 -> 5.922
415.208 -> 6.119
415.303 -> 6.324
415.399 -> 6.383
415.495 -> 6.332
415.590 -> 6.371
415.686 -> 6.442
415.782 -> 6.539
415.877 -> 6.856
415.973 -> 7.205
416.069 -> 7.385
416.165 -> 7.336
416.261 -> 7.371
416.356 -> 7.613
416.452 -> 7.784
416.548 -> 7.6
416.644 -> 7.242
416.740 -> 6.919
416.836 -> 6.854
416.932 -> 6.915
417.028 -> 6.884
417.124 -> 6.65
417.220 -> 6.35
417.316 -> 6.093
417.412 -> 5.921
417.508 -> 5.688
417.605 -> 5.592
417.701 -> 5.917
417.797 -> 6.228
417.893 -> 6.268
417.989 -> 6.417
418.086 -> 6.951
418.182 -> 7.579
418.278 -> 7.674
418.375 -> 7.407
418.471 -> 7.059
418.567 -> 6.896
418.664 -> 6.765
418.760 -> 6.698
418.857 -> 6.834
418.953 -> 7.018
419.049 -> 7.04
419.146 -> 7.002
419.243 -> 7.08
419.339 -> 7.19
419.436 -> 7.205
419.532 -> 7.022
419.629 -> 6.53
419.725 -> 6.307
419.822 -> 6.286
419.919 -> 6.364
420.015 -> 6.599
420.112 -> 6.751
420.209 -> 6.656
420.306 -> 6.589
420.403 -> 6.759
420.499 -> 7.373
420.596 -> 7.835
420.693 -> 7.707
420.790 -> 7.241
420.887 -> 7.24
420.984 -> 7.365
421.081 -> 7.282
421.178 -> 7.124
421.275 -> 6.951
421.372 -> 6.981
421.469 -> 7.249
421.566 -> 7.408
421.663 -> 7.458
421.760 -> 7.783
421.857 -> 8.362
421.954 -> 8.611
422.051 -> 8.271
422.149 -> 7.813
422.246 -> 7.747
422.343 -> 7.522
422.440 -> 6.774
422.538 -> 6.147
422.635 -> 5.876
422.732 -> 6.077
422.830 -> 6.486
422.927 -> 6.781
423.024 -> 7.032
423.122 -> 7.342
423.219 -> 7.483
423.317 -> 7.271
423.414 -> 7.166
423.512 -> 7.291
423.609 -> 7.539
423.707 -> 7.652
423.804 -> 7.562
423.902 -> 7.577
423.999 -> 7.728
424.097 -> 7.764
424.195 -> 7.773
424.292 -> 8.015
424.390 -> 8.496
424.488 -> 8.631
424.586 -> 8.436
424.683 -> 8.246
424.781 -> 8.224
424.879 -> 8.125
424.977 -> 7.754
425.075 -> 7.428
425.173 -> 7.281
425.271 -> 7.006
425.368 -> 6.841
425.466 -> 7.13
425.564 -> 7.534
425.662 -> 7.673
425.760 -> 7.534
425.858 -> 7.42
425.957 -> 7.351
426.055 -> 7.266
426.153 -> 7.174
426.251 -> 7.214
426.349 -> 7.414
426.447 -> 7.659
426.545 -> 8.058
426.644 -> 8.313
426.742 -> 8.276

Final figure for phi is -0.4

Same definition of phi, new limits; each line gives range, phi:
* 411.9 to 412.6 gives -2.2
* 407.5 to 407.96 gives -3.6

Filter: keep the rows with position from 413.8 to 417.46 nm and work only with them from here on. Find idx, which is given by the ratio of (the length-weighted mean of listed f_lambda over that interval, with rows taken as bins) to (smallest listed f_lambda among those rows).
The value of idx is 1.16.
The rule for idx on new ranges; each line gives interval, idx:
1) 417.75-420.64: 1.10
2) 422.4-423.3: 1.14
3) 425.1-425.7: 1.06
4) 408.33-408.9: 1.06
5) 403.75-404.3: 1.13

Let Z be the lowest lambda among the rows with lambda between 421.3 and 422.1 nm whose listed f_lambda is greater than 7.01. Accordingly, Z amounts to 421.469 nm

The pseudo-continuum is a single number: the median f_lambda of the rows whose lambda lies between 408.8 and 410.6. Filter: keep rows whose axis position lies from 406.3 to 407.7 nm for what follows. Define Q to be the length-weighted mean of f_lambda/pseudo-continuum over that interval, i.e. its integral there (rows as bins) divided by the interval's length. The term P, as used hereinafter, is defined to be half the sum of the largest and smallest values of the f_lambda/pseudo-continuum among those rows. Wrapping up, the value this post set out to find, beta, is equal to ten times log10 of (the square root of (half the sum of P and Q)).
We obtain -0.015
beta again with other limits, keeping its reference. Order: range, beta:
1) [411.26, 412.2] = 0.141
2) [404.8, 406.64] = -0.007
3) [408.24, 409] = 0.253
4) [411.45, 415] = -0.008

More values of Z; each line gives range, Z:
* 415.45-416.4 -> 415.973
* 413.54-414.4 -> 413.967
